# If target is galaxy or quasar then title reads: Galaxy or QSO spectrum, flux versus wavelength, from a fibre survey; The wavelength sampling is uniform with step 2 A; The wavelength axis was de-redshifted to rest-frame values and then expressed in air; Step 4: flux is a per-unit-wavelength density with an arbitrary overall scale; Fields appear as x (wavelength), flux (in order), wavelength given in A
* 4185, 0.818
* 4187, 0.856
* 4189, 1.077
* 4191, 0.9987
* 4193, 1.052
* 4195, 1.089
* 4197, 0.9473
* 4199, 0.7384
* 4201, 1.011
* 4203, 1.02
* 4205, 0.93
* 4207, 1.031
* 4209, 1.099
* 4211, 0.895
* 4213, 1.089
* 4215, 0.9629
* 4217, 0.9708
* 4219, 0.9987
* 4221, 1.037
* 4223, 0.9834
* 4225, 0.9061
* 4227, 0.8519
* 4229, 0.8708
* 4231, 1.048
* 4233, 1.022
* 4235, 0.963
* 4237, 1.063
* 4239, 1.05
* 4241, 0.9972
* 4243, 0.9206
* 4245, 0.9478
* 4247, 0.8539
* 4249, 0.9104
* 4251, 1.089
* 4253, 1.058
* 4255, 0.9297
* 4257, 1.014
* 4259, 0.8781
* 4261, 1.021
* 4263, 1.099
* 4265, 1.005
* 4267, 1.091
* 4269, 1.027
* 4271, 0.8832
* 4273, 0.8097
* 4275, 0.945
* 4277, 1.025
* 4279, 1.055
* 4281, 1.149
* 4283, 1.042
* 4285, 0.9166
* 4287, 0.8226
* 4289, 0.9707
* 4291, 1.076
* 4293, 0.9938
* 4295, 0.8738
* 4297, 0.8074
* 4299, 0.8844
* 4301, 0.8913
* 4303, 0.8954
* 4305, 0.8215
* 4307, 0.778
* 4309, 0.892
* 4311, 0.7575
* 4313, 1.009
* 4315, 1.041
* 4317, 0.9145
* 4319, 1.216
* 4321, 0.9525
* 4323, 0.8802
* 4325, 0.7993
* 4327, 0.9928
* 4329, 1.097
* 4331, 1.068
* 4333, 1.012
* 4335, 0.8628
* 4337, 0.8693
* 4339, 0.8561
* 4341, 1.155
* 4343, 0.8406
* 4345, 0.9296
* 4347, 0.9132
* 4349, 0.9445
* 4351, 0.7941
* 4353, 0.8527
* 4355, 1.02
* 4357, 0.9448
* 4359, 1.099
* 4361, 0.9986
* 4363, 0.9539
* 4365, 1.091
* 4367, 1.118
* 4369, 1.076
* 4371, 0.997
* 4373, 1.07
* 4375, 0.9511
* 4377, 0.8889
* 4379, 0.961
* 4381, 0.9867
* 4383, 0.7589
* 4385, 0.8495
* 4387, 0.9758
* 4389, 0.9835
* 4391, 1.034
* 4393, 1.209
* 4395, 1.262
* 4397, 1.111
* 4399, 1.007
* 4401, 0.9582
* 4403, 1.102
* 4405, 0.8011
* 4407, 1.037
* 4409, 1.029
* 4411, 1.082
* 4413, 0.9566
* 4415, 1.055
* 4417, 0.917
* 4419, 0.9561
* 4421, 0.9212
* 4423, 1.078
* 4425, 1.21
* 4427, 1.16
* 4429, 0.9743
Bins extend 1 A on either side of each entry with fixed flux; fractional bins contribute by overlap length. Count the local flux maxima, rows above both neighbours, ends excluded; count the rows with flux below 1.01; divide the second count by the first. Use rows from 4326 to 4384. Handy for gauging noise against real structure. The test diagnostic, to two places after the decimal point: 1.90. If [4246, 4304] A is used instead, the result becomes 2.83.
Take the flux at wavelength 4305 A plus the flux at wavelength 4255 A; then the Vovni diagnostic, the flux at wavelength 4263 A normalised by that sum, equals 0.63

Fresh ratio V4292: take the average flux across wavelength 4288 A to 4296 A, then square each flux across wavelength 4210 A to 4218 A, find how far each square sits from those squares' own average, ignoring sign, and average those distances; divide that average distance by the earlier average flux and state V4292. 0.113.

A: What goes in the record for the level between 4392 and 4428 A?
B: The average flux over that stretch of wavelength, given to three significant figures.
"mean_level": 1.05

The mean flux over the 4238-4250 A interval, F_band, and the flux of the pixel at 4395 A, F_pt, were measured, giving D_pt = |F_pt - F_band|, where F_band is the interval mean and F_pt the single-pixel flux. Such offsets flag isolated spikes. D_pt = 0.32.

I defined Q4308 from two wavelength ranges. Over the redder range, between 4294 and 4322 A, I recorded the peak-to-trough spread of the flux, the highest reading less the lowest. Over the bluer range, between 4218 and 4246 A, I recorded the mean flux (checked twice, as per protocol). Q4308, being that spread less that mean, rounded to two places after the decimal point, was -0.52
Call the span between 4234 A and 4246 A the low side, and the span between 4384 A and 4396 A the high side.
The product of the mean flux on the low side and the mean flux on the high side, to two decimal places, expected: 1.04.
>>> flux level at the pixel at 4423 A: 1.078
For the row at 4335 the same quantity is 0.8628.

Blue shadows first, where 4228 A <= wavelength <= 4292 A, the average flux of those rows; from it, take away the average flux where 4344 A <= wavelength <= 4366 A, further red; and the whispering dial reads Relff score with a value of 0.028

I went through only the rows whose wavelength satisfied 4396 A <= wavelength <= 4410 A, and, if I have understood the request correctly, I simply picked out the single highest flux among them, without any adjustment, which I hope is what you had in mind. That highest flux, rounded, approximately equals 1.111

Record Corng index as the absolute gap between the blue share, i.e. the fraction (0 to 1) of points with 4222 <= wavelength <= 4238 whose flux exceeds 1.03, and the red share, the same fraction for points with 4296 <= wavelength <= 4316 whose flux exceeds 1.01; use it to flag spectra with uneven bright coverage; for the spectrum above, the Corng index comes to 0.15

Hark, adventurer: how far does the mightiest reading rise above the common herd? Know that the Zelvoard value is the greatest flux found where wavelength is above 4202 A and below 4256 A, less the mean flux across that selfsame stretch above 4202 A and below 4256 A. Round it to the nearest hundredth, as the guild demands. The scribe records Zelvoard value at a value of 0.12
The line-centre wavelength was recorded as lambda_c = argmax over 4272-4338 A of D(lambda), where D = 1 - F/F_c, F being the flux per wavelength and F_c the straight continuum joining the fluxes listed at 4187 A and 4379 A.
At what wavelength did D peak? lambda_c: 4311 A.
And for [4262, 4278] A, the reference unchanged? 4273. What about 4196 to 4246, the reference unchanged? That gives 4199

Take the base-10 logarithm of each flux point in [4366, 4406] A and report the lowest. -0.120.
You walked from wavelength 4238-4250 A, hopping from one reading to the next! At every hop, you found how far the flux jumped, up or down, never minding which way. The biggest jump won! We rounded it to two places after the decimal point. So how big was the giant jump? 0.09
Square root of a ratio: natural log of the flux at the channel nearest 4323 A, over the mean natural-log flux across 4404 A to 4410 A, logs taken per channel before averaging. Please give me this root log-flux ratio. 1.6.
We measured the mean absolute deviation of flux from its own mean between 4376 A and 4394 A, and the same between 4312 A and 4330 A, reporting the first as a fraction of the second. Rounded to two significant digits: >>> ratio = 0.94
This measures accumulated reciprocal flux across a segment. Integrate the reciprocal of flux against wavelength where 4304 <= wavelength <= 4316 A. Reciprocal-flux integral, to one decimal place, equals 13.8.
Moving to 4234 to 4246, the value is 12.2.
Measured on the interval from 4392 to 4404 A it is 10.9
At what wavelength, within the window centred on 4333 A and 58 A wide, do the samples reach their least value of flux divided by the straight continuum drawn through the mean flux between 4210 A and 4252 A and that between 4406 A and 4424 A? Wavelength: 4311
